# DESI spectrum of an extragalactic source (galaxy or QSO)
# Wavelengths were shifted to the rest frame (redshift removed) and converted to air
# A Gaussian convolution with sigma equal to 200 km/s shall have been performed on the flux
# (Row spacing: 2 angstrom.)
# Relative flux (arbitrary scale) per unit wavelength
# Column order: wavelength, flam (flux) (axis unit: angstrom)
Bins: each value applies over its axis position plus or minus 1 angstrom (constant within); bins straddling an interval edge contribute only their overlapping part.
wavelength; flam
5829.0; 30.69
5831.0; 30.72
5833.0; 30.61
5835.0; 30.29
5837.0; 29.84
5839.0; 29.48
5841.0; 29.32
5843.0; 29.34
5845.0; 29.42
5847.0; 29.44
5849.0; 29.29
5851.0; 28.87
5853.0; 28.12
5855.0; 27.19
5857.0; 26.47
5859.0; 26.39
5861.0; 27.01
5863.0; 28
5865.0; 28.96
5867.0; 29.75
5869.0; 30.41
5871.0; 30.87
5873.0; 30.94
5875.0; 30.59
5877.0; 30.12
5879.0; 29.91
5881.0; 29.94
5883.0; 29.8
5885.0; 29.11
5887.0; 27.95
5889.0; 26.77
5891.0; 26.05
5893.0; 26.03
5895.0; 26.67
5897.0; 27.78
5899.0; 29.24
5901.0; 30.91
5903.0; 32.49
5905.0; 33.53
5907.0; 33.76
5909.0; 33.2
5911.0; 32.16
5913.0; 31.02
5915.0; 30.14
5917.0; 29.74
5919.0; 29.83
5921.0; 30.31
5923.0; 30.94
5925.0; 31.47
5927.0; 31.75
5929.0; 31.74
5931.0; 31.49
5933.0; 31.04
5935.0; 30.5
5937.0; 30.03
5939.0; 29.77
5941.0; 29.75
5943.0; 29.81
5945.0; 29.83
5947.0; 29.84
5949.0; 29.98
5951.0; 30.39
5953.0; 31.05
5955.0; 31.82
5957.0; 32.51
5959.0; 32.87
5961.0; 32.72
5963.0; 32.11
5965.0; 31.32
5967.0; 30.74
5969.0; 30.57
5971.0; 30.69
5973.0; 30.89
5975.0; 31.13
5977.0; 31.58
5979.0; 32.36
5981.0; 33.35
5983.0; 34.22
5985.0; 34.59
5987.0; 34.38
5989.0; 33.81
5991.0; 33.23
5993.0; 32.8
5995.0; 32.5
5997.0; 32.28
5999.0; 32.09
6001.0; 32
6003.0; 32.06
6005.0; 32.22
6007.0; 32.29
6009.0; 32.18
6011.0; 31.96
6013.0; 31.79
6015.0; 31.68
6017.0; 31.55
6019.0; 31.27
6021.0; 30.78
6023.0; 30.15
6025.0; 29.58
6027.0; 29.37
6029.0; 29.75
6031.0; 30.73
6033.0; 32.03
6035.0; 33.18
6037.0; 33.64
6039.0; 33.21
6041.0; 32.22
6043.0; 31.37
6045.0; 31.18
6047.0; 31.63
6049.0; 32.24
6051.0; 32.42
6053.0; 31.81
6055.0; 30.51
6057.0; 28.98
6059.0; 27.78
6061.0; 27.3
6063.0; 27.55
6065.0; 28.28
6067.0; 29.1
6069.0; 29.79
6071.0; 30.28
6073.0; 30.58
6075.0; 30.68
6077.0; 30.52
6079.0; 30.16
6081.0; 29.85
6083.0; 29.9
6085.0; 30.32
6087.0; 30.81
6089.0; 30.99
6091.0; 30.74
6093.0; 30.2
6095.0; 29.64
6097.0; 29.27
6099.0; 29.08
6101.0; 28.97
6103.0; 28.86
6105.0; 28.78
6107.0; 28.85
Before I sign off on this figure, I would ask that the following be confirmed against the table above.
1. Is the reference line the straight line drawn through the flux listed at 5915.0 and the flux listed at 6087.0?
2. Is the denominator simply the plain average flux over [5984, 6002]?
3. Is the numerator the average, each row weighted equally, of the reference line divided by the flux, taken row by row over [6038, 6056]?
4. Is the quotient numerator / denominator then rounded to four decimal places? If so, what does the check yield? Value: 0.0291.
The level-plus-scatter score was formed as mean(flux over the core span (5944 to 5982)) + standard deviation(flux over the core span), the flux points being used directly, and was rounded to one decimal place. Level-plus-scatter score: 32.4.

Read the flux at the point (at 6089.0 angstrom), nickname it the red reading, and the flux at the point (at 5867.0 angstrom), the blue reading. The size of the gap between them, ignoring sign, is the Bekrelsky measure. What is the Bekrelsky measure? 1.2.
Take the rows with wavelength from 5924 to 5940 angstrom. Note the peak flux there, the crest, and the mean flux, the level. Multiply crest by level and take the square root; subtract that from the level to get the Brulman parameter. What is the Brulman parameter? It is -0.39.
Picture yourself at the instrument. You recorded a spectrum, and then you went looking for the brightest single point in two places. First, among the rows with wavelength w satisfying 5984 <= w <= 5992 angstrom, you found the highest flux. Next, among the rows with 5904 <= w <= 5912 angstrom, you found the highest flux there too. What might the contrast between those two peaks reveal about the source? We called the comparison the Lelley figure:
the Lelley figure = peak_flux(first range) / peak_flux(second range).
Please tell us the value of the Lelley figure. 1.02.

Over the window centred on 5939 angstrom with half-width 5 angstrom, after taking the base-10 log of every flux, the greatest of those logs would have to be 1.48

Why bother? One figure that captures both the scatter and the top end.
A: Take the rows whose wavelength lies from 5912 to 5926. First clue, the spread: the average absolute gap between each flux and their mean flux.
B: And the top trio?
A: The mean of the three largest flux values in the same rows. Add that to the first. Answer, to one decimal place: 31.7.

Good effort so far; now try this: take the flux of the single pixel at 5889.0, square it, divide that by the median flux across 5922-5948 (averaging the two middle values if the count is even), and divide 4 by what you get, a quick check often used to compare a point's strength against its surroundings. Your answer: 0.170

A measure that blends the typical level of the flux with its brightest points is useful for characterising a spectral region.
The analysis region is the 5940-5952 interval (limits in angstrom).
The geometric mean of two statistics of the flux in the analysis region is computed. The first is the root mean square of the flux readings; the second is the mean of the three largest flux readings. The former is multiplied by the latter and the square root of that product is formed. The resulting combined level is 30.0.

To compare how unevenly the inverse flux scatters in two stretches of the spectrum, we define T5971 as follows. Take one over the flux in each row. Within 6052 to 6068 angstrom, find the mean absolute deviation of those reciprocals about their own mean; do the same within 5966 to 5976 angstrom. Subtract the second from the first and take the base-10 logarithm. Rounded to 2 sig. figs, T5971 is -2.9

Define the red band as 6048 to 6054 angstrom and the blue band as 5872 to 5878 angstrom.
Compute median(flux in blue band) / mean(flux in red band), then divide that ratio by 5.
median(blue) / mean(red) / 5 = 0.190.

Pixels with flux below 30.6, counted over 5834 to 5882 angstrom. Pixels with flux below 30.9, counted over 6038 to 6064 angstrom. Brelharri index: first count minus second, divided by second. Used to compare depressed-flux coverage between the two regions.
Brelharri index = 3.4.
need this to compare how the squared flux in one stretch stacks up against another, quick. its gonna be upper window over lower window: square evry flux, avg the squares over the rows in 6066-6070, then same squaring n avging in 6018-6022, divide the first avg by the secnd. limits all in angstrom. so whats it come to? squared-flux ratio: 0.90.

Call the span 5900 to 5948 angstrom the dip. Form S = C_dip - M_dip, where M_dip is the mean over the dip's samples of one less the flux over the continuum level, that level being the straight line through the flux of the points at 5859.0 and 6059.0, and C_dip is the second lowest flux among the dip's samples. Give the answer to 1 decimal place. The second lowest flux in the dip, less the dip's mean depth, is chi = 29.9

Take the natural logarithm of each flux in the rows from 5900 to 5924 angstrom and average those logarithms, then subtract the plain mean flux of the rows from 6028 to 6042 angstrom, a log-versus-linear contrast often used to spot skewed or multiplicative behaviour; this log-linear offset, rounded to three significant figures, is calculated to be -28.7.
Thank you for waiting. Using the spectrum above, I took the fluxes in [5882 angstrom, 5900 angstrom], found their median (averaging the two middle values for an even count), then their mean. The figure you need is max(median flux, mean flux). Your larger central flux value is 27.8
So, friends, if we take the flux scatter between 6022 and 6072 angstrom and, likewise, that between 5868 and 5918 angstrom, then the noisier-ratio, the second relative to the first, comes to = 1.20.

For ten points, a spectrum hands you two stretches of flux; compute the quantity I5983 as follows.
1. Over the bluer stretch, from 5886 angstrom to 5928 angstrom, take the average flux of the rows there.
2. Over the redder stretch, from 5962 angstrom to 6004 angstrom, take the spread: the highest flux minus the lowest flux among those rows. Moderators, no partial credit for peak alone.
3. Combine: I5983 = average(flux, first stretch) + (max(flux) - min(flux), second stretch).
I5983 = 34.1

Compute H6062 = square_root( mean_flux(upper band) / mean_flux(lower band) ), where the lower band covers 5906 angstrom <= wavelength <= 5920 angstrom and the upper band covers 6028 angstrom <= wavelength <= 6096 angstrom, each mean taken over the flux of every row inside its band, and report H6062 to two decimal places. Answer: 0.99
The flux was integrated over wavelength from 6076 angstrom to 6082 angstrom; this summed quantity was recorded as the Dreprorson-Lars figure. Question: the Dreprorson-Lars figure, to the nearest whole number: 181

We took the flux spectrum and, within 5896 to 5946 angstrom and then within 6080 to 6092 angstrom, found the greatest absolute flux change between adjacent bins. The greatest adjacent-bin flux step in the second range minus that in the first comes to -1.2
